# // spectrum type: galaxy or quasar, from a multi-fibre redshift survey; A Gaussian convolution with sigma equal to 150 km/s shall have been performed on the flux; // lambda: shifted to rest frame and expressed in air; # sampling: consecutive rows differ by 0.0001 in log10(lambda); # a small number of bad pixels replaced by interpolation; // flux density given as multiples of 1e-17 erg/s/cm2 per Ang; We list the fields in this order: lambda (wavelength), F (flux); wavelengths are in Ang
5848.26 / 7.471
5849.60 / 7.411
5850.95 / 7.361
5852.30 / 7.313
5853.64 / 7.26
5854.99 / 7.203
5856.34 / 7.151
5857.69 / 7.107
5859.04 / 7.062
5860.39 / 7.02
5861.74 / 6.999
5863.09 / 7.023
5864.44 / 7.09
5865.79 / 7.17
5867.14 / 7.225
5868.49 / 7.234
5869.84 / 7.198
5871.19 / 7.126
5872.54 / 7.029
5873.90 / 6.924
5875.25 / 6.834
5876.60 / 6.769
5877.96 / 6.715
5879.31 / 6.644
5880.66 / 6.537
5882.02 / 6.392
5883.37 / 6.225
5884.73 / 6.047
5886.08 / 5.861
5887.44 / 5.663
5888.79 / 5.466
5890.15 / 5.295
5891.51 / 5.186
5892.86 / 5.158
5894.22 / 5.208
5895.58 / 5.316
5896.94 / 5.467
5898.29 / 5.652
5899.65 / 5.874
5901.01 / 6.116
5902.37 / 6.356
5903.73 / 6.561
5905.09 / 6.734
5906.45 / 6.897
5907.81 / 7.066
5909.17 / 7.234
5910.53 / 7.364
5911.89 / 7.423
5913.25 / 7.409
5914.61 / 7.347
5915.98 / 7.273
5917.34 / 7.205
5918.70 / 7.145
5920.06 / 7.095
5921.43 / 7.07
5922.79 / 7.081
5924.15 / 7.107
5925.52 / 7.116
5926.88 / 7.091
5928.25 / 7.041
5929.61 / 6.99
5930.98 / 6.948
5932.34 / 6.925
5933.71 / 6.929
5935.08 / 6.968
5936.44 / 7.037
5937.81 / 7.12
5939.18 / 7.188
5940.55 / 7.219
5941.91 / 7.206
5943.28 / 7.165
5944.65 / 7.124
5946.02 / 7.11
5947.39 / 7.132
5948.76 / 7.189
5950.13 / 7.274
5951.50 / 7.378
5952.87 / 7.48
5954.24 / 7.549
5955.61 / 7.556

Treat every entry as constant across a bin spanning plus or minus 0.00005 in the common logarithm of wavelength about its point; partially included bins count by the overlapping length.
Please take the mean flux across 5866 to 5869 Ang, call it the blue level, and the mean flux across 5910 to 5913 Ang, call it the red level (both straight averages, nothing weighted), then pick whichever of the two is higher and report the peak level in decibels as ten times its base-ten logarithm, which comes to 8.69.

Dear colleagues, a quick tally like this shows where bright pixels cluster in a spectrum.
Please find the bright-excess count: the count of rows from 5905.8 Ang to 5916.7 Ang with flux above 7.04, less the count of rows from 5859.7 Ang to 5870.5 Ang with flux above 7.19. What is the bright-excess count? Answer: 4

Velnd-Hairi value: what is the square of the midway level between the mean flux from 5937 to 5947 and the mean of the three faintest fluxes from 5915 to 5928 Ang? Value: 50.7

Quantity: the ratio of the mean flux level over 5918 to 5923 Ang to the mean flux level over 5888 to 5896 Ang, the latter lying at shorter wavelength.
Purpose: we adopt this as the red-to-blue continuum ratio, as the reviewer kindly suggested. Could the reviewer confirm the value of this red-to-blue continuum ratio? 1.35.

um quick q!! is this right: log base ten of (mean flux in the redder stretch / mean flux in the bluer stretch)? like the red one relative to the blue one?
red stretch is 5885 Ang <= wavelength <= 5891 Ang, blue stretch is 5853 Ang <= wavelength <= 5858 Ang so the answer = -0.11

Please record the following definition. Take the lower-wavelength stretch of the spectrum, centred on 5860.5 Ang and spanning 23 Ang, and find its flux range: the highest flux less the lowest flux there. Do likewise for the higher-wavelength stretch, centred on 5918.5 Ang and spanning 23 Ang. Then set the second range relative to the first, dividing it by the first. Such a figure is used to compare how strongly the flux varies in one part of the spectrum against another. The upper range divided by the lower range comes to 1.1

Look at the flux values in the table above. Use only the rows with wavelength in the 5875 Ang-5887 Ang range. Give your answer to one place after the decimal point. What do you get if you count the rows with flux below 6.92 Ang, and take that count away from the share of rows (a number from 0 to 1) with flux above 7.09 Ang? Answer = -9.0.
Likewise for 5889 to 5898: -6.0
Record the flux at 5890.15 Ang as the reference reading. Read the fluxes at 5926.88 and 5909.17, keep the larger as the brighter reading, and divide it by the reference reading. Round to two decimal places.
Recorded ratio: 1.37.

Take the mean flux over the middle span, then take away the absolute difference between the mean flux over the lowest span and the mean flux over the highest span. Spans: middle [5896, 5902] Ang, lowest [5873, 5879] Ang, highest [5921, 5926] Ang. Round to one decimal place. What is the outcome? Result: 5.5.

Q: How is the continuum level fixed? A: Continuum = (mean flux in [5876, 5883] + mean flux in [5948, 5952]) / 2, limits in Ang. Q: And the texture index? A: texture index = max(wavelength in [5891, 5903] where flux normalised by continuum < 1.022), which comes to 5902.37 Ang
